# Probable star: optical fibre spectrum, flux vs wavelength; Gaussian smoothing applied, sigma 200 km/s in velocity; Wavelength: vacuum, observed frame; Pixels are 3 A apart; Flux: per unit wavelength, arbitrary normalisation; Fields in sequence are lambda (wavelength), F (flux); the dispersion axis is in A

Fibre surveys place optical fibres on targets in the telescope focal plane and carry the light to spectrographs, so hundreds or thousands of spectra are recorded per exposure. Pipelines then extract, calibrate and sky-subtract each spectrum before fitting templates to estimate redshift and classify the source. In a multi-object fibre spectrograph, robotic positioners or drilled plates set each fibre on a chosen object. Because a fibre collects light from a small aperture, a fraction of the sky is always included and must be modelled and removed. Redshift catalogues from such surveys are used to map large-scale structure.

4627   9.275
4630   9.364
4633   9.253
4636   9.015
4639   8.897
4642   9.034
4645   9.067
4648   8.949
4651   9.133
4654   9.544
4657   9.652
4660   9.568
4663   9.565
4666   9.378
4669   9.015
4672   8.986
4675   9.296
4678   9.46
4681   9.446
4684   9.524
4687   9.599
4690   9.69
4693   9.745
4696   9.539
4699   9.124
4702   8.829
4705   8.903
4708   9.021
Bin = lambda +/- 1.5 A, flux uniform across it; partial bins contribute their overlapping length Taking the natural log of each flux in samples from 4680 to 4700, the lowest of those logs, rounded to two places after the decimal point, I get 2.21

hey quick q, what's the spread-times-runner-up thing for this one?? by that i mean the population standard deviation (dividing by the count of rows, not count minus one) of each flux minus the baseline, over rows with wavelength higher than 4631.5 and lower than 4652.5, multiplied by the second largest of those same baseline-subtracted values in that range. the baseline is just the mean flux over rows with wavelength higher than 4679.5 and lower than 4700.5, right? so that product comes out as -0.04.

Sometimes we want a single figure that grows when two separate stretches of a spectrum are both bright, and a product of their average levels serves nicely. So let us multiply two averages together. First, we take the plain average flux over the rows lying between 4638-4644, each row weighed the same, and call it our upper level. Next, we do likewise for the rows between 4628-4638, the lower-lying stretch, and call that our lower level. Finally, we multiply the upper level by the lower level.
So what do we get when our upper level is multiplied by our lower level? 82.6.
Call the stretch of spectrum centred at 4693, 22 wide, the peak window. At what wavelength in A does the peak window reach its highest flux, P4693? 4693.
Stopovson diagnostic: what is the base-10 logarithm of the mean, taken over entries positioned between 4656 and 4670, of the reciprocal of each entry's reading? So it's -0.975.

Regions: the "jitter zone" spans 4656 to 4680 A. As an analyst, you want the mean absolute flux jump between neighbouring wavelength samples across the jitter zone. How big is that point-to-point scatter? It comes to 0.163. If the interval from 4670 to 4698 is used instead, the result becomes 0.124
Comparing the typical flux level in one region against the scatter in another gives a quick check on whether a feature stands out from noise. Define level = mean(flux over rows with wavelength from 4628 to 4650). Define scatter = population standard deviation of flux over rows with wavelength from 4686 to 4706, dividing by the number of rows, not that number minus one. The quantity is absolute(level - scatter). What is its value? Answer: 8.73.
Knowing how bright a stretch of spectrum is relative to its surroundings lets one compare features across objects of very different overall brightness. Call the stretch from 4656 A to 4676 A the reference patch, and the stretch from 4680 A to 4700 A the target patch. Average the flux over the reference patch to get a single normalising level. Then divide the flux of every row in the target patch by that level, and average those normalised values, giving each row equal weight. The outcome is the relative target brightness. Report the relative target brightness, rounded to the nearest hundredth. 1.02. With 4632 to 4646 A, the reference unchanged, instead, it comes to 0.97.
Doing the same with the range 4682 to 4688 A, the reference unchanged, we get 1.02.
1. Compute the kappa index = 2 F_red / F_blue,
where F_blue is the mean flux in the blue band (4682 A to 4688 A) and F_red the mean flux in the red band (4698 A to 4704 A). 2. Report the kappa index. 1.88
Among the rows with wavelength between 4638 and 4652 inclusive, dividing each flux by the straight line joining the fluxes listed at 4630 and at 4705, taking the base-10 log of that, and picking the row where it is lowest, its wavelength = 4639 A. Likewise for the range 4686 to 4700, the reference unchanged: 4699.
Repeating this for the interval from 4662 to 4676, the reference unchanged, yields 4672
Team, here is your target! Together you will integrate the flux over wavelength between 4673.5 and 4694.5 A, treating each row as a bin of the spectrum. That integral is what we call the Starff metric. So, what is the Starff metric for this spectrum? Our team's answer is 200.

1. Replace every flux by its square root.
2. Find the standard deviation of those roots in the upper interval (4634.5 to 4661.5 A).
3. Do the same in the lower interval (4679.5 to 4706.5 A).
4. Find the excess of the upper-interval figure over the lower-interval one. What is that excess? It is -0.007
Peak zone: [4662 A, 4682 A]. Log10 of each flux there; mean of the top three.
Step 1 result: 0.977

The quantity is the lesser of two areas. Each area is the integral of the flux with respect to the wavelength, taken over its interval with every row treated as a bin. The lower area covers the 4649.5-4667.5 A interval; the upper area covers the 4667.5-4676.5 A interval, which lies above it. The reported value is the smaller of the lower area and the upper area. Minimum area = 82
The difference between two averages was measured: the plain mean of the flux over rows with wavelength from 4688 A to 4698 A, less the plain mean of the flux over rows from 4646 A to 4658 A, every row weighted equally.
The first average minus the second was 0.3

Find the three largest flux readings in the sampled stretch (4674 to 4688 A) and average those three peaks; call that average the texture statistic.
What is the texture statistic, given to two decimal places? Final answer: 9.53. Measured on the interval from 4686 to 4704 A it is 9.68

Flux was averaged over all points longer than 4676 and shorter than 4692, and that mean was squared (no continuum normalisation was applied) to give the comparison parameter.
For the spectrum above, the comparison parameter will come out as 91.1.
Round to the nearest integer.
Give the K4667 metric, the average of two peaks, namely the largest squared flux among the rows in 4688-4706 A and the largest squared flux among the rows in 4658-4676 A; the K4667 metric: 93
